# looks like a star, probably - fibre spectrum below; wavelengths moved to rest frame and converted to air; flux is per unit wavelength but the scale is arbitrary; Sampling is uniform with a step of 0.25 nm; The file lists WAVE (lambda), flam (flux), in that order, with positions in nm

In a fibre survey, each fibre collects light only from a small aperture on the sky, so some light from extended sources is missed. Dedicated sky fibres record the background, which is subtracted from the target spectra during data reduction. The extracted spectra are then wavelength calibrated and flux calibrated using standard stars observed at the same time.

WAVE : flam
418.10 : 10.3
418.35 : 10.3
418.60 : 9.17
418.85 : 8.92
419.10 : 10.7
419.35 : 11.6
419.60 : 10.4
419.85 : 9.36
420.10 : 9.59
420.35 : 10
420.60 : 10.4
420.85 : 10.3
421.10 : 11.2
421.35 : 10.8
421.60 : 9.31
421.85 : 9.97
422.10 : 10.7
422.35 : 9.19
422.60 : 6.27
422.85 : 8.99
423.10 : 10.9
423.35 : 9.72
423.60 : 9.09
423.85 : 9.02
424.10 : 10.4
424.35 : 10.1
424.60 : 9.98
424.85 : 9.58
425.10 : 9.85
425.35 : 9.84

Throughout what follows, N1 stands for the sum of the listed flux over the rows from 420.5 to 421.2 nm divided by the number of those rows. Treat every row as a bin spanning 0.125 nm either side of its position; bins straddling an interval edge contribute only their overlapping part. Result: 10.6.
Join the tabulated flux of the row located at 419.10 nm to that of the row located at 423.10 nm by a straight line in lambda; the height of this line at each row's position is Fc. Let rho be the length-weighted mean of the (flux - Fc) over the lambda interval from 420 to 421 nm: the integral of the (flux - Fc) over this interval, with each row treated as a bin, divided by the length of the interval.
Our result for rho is -0.66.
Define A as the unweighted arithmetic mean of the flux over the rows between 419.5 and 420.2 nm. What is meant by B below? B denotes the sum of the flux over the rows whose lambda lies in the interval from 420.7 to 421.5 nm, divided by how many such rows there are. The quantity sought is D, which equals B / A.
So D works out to 1.10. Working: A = 9.8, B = 10.8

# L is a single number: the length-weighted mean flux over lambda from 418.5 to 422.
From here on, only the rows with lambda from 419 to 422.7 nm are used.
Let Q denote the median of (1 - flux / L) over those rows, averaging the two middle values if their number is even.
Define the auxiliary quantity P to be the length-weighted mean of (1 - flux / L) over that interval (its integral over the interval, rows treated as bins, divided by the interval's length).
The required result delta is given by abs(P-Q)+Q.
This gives 0.01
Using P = 0.013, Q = -0.02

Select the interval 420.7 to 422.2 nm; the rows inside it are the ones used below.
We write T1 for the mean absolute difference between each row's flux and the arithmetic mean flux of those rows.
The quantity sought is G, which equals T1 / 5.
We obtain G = 0.104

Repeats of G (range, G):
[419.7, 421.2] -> 0.098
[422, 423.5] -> 0.229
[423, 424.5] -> 0.119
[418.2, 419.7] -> 0.152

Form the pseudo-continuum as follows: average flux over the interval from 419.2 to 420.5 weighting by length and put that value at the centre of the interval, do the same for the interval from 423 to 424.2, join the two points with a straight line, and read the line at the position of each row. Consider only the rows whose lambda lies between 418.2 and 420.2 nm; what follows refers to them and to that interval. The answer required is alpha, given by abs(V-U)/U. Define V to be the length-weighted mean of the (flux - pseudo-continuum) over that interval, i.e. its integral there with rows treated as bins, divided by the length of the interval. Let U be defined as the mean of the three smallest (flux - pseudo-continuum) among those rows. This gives -0.77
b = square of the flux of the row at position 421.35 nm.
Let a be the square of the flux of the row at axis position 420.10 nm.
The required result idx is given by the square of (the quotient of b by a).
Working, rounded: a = 92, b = 117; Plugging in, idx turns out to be 1.61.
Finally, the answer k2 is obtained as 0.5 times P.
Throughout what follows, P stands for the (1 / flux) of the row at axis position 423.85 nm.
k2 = 0.055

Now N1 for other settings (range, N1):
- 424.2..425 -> 9.9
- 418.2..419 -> 9.5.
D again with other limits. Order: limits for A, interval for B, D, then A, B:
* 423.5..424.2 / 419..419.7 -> 1.15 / 9.5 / 10.9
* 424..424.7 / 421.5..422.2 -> 0.98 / 10.2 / 10.0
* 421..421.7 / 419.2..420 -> 1.00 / 10.4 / 10.5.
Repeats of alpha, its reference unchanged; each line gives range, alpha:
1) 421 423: -0.76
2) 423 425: -1.17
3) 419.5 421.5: -1.21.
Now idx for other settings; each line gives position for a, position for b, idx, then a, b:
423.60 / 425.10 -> 1.38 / 83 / 97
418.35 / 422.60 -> 0.14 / 106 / 39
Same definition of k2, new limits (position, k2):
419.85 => 0.053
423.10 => 0.046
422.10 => 0.047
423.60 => 0.055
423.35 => 0.051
